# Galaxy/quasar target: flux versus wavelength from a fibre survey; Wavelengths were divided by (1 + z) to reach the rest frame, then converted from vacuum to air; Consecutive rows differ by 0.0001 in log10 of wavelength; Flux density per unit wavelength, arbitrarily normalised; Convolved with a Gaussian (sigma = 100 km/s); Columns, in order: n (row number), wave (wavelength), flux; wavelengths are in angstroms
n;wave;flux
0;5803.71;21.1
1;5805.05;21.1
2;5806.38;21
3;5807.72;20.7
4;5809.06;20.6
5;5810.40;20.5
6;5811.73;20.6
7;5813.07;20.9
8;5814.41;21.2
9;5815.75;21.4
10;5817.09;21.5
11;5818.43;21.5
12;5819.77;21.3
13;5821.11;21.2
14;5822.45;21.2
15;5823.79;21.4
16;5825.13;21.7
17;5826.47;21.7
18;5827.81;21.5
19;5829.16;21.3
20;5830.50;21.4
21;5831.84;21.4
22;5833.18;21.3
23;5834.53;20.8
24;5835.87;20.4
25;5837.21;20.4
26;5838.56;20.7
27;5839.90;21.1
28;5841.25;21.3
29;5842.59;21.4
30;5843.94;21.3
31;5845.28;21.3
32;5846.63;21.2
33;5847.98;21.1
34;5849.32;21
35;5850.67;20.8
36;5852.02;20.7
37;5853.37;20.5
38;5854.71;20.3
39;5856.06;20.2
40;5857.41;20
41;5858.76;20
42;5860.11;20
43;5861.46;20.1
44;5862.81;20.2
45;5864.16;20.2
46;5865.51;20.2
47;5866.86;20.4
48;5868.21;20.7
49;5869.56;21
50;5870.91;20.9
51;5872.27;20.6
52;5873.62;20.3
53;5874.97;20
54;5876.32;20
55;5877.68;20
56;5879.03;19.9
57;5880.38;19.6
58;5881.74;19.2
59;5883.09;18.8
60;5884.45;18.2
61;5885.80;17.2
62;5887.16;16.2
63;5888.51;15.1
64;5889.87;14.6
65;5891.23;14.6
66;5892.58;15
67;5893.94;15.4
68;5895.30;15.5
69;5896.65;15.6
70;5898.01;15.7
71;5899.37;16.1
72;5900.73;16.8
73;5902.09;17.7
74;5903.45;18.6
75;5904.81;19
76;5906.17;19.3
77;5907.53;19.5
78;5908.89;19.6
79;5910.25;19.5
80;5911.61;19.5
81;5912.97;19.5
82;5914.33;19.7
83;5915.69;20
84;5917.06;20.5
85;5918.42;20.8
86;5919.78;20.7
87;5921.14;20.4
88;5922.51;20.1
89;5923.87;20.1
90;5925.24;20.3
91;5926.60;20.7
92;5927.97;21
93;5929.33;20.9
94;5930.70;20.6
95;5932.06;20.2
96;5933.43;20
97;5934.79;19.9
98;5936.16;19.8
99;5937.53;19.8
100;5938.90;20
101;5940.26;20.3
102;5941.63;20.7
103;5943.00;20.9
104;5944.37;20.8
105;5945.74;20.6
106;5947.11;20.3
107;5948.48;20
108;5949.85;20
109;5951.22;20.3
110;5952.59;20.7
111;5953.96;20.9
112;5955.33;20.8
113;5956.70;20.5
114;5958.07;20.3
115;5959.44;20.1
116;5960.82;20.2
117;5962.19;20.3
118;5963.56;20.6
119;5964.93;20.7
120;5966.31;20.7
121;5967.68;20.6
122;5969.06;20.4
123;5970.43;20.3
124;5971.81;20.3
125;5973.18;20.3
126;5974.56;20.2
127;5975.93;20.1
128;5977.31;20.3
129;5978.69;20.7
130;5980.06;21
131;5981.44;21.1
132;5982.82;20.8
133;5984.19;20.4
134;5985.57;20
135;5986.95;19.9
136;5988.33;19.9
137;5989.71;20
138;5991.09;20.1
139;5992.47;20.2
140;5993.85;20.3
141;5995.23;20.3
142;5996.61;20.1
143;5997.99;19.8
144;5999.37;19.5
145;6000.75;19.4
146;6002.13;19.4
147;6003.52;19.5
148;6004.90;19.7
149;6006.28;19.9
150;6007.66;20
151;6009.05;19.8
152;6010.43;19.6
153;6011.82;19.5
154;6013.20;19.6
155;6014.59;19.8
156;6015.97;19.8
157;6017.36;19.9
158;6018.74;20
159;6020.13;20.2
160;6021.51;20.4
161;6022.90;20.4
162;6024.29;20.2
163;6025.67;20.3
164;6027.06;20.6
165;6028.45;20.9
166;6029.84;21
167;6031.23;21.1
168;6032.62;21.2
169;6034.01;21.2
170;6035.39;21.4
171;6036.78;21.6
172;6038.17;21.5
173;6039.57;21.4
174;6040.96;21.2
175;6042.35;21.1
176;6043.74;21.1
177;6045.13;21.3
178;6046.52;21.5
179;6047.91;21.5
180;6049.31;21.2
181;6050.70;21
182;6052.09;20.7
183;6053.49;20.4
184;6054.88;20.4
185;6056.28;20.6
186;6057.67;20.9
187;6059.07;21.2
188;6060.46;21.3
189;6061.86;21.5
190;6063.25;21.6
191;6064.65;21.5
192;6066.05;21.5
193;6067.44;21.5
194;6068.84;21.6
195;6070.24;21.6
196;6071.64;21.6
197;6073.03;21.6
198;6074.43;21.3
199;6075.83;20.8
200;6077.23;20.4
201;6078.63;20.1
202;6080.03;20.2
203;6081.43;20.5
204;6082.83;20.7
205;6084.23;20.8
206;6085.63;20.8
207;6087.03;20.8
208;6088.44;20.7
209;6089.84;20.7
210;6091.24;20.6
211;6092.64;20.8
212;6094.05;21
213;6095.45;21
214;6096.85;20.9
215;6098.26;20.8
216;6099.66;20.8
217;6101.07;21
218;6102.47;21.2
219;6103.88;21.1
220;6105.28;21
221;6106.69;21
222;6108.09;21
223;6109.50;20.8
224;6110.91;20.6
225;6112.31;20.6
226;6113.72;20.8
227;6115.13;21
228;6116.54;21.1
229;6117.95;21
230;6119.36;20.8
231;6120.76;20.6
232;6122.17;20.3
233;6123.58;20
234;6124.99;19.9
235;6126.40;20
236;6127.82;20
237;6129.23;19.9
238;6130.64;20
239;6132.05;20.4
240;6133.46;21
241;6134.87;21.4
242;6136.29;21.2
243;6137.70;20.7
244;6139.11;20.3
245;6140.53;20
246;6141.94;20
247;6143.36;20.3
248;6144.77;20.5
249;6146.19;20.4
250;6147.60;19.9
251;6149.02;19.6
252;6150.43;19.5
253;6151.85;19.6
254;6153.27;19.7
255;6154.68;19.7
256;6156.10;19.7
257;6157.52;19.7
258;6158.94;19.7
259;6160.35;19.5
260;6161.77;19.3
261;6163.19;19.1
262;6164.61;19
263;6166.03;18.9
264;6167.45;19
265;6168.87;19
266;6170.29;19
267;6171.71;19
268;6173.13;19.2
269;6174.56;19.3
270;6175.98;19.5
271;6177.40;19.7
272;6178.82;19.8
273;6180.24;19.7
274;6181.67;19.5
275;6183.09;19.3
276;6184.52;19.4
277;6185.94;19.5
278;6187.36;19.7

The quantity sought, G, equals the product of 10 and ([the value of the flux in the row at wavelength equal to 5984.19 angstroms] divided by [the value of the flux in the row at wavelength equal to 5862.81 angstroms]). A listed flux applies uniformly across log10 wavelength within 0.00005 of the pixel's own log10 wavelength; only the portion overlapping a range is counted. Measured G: 10.1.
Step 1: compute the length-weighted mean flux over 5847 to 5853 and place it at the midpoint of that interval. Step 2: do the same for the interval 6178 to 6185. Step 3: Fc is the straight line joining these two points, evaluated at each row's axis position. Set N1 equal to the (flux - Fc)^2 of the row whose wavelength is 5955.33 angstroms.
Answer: 0.12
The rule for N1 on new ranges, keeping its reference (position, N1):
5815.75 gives 0.15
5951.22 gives 0.03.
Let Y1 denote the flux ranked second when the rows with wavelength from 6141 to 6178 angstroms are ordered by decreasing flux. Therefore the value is 20.4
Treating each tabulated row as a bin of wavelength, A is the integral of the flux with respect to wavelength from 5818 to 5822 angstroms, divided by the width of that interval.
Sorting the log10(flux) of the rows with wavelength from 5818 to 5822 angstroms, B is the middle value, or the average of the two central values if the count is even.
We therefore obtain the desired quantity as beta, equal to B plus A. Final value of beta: 22.6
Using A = 21.3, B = 1.33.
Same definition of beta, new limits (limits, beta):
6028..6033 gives 22.4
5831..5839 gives 22.2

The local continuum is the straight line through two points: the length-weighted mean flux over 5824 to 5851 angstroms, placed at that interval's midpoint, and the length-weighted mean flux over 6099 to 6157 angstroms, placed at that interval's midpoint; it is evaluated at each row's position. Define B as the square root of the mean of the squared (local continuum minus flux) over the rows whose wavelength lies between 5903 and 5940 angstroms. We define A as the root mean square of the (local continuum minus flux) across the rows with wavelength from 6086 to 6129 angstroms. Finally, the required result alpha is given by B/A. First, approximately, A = 0.4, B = 1.1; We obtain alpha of 2.8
